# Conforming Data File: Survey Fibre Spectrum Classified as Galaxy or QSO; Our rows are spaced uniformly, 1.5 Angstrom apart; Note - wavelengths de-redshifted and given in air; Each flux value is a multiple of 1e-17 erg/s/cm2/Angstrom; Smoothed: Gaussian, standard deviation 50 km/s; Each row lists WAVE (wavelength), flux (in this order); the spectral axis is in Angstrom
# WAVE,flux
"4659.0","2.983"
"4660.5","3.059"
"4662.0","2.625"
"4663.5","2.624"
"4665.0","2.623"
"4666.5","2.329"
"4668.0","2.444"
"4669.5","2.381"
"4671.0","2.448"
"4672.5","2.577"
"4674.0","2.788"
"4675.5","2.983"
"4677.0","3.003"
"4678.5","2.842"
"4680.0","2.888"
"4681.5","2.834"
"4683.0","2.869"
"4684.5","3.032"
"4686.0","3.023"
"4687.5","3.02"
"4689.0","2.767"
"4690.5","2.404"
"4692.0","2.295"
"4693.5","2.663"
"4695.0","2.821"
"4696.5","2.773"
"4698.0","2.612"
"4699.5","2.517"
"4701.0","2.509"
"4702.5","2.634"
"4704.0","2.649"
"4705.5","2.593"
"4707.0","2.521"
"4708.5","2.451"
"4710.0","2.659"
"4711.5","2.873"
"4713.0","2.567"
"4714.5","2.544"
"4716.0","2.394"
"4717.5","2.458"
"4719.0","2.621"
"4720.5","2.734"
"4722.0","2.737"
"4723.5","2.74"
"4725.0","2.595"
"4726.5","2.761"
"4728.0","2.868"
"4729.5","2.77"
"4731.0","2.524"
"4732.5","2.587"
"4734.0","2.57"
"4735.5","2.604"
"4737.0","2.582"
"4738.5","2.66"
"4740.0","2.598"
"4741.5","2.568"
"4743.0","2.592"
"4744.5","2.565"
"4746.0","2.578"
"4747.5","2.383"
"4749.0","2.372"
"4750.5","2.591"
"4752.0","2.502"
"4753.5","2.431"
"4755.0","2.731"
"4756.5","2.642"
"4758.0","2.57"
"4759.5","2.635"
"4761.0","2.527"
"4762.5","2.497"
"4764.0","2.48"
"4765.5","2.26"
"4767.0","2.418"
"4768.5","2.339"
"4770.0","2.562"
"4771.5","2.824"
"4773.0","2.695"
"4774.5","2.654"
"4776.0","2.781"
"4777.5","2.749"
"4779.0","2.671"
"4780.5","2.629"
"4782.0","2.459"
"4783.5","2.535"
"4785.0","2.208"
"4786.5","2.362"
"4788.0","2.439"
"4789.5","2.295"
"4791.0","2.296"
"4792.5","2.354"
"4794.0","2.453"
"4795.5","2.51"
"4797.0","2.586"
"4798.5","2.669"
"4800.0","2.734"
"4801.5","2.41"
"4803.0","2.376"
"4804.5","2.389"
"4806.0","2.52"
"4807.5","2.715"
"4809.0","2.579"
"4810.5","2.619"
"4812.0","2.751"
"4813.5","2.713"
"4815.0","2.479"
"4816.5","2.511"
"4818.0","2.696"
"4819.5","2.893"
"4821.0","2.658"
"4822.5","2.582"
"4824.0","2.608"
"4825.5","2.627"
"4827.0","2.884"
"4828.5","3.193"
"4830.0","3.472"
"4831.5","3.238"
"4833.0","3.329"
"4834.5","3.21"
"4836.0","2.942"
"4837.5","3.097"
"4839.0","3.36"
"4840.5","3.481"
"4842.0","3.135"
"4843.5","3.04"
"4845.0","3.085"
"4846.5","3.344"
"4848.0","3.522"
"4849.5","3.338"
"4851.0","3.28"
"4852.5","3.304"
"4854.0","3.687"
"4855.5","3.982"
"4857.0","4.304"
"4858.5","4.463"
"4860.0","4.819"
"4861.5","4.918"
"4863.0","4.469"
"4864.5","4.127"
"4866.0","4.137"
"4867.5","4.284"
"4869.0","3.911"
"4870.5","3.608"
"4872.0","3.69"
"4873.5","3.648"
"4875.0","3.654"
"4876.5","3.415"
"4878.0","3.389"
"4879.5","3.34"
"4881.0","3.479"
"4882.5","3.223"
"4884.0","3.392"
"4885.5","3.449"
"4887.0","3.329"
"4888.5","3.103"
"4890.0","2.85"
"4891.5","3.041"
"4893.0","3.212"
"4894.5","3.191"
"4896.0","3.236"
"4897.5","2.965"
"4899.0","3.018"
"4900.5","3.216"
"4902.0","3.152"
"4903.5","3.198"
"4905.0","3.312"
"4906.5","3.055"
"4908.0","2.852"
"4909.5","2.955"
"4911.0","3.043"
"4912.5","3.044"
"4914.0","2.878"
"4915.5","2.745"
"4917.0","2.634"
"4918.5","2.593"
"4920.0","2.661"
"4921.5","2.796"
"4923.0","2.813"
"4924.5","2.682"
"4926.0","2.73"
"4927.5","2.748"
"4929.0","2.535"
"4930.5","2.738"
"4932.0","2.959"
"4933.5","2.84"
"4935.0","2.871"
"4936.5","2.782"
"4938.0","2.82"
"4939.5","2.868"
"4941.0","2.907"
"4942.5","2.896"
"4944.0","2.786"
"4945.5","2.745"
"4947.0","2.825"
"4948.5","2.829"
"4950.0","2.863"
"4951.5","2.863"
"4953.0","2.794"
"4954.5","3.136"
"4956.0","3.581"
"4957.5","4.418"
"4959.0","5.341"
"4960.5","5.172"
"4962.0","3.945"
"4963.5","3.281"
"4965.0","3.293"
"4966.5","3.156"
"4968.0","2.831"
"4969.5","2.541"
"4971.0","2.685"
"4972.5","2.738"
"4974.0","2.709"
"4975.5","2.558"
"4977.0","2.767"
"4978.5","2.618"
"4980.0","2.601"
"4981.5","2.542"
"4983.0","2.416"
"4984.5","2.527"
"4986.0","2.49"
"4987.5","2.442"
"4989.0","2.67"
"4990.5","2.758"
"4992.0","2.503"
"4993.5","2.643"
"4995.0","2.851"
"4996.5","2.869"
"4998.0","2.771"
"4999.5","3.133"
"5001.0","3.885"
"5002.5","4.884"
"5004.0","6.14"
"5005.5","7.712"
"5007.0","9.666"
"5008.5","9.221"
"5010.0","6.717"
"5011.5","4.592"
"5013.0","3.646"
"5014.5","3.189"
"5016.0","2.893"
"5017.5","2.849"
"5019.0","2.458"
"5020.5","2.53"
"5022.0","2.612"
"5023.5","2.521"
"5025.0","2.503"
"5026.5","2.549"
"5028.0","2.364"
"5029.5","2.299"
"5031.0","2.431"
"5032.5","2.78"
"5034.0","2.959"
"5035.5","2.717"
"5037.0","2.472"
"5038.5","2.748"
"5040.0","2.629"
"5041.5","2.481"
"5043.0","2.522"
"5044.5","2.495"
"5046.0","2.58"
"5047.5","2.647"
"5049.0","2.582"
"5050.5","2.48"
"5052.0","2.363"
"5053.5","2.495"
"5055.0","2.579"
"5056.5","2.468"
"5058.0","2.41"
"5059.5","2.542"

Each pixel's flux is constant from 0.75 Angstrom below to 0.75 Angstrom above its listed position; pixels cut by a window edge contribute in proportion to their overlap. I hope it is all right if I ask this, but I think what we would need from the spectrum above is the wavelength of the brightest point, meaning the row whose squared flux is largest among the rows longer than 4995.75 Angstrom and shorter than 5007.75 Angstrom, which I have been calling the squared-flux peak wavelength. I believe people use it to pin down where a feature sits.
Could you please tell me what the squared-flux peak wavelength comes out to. 5007.0 Angstrom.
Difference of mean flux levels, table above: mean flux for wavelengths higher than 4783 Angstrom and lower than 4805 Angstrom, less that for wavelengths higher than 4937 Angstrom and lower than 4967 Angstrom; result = -0.9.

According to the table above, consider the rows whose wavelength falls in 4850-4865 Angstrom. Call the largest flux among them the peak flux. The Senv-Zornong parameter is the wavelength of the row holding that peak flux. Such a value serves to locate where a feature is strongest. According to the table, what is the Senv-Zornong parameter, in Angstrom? 4861.5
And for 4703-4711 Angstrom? 4710.0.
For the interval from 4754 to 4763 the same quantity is 4755.0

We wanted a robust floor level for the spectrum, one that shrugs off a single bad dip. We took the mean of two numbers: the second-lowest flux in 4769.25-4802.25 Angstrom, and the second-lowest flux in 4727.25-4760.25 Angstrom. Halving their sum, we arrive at 2.34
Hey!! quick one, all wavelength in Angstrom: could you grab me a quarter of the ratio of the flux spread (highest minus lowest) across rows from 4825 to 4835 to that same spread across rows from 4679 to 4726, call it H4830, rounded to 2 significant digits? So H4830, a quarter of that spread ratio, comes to 0.29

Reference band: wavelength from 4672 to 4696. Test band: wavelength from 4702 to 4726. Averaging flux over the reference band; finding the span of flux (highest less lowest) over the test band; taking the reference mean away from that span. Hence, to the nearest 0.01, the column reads -2.32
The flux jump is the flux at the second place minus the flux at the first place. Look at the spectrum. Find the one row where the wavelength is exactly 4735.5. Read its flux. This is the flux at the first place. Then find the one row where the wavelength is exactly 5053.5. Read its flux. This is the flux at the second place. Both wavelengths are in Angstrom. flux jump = -0.11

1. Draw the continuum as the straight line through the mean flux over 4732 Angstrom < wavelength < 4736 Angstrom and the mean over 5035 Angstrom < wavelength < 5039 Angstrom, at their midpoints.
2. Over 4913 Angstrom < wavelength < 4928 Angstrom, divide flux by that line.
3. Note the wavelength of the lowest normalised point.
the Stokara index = 4918.5 Angstrom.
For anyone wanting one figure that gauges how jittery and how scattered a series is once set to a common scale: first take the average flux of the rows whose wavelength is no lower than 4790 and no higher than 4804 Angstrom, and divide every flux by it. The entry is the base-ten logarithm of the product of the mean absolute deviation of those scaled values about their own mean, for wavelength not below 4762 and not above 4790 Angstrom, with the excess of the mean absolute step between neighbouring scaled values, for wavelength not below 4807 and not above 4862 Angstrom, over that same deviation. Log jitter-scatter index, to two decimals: -3.25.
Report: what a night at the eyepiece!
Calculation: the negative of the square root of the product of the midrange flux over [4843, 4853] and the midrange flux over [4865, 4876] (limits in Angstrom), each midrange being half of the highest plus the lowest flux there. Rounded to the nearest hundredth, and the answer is -3.60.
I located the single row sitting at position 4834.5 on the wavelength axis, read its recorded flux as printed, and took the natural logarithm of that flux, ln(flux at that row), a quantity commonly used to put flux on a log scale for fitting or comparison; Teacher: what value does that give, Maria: 1.17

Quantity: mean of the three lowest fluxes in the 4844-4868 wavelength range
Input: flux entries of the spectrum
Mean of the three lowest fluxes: 3.22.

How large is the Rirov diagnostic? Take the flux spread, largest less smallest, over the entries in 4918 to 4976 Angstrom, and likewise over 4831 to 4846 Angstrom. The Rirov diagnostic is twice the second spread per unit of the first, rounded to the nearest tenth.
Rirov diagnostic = 0.4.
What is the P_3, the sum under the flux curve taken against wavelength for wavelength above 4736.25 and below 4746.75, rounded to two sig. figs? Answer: 27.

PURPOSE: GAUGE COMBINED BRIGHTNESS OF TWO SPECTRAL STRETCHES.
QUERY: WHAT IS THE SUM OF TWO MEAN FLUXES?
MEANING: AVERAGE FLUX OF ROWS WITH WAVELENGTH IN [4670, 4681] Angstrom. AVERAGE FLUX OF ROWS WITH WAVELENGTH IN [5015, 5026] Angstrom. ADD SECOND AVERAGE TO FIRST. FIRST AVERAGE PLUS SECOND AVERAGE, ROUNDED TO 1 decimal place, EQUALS 5.4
